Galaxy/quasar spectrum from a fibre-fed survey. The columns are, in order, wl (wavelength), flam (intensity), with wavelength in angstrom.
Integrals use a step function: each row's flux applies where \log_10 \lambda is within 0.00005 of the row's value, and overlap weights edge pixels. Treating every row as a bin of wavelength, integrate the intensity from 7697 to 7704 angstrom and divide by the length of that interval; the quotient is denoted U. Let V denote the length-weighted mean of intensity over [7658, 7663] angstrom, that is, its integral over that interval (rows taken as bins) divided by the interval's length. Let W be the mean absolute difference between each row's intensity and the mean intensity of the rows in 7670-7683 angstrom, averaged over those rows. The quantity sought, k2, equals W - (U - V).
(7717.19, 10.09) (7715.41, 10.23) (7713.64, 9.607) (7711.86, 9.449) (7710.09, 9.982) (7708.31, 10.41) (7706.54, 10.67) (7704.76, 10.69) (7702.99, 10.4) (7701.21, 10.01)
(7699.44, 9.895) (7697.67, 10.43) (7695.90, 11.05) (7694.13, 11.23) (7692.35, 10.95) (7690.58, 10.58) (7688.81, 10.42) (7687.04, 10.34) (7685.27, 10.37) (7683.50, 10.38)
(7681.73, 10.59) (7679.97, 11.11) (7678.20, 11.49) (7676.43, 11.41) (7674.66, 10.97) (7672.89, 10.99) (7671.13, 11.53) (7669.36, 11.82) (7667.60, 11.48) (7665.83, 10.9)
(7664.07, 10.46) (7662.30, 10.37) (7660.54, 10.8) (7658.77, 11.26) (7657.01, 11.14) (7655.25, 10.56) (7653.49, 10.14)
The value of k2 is 0.90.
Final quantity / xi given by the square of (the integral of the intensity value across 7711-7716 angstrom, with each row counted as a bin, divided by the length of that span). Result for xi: 95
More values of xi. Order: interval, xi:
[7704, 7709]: 112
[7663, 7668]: 118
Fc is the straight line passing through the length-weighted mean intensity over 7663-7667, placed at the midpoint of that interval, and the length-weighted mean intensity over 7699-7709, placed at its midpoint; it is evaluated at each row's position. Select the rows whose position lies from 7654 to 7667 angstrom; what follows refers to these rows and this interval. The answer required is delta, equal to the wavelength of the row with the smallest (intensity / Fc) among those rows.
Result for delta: 7662.30 angstrom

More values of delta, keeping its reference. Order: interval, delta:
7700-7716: 7711.86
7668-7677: 7674.66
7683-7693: 7687.04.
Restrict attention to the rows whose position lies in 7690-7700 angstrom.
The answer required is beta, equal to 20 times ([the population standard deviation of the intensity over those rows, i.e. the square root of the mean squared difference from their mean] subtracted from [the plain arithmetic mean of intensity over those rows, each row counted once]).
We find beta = 205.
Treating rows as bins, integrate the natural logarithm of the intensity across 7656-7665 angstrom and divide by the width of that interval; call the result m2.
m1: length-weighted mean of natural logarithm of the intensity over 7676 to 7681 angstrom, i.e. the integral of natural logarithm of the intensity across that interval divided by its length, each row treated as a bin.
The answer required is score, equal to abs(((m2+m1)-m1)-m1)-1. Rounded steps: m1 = 2.43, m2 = 2.38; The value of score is -0.953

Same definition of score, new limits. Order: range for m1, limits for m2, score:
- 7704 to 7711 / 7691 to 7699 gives -0.962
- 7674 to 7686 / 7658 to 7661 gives -0.991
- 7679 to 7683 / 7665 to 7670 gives -0.952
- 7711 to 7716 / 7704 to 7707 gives -0.912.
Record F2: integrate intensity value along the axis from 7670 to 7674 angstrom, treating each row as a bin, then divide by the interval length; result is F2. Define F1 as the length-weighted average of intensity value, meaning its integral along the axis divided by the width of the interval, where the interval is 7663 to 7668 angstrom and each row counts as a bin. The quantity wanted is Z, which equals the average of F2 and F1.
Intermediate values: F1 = 10.9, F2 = 11.3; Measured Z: 11.1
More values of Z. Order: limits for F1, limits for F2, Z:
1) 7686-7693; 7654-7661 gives 10.7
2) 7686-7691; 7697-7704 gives 10.3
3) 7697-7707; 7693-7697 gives 10.7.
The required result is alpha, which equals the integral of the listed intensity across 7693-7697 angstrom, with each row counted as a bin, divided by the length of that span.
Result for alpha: 11.08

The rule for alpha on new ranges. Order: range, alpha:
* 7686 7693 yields 10.56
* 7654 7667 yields 10.78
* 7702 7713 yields 10.24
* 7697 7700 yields 10.18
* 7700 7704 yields 10.20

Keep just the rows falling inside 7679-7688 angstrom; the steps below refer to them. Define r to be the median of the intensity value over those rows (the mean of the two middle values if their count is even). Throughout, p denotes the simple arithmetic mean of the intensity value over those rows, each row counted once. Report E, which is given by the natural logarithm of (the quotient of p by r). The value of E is 0.02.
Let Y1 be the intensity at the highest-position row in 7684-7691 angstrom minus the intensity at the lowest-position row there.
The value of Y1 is 0.2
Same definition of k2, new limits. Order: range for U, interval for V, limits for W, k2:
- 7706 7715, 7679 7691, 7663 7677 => 0.90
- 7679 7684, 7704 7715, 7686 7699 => -0.30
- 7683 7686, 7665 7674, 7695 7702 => 1.36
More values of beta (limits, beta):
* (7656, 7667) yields 210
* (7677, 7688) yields 206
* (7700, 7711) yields 202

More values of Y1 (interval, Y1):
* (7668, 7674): -0.8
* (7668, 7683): -1.2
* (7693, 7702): -1.2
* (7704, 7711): -0.7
